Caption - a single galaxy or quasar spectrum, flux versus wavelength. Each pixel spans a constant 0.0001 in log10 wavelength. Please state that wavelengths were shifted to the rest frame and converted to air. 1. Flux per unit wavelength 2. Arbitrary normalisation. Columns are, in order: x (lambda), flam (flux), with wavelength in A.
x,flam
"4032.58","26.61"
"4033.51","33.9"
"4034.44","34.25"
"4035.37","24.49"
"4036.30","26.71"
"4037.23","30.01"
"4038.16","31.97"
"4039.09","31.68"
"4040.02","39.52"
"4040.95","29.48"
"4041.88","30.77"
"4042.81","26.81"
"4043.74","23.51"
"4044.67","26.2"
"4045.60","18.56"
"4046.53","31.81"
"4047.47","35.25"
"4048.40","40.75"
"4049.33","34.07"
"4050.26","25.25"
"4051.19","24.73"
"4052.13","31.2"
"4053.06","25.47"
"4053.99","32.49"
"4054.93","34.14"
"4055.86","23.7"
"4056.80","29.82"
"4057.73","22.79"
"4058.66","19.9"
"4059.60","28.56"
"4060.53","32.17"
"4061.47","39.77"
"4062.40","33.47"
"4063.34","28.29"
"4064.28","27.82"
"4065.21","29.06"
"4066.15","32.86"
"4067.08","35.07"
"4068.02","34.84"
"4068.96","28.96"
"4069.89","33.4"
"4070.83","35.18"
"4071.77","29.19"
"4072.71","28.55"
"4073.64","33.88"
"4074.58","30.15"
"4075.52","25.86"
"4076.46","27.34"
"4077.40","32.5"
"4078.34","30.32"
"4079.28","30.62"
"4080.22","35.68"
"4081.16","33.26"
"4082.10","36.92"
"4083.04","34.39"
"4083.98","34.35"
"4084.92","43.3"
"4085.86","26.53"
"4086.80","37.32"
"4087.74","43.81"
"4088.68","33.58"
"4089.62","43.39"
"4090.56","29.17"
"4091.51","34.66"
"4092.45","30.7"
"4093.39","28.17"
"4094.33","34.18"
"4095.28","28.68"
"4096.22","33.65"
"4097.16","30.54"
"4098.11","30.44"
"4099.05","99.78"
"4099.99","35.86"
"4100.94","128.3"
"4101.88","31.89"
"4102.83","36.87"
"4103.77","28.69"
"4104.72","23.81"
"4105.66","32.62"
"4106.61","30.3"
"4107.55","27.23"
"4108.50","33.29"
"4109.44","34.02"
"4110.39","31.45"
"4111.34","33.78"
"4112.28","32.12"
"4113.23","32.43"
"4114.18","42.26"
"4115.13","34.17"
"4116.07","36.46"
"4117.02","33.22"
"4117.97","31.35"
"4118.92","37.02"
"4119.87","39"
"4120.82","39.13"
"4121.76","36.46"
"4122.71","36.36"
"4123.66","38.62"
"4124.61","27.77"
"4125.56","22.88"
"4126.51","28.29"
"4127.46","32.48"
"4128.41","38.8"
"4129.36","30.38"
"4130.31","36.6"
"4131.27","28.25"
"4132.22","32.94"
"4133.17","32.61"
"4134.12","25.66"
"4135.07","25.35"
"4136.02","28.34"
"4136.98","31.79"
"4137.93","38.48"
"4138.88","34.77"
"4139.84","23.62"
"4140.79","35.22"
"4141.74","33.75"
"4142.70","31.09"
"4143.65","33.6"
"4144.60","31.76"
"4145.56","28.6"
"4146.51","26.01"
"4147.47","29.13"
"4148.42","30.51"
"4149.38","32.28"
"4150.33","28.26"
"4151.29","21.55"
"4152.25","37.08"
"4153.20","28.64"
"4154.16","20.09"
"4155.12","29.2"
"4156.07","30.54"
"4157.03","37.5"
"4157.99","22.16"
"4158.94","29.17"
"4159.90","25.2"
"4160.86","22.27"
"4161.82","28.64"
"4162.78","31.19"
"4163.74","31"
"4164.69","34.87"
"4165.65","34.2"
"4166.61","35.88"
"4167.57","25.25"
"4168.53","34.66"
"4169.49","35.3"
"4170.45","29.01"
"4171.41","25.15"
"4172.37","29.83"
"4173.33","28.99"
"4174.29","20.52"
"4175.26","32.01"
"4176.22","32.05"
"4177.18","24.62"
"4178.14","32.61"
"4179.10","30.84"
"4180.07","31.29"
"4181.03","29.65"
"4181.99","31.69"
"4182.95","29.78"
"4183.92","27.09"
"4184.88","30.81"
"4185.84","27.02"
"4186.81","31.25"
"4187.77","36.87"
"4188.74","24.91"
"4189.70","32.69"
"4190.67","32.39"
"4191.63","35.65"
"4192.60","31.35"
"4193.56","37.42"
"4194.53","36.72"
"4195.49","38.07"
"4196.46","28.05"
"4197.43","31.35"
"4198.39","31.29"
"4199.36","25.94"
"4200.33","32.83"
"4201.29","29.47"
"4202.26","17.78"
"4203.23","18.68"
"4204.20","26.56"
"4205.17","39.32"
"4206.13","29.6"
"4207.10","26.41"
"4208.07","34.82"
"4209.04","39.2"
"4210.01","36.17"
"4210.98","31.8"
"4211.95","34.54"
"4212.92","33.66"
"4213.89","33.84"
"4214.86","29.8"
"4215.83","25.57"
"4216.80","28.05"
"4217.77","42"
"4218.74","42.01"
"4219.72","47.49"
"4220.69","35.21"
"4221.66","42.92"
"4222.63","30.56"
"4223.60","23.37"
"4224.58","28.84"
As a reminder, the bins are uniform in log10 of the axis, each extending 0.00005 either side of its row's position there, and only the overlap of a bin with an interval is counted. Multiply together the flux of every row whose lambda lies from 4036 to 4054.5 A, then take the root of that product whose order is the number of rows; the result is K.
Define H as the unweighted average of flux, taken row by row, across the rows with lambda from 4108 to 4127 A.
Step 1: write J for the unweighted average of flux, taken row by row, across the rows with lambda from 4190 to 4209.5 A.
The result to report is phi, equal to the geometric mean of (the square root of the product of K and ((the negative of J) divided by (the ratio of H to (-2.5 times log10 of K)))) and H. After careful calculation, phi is 18.4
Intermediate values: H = 34.0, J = 31.1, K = 29.3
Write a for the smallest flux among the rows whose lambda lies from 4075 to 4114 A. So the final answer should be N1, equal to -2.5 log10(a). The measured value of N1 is -3.44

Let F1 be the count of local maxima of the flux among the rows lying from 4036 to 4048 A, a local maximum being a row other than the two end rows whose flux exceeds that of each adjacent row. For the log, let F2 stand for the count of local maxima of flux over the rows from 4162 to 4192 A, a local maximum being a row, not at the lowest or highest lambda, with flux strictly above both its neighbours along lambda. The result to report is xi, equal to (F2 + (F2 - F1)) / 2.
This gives 9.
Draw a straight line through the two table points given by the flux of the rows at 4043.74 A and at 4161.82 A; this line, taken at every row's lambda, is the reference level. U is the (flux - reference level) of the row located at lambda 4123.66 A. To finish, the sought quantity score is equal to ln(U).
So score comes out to 2.45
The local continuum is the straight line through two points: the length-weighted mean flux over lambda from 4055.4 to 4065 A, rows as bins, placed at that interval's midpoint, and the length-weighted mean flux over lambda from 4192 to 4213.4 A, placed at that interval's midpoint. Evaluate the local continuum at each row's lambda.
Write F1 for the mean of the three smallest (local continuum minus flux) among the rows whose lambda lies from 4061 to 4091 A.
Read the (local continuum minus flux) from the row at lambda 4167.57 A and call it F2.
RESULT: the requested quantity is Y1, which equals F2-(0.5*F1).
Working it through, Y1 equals 13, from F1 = -14.3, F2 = 5.5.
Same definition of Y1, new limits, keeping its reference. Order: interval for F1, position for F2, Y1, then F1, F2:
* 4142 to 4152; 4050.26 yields 4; -2.2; 3.2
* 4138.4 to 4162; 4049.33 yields -3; -6.2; -5.6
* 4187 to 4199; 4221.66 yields -8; -6.2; -11.1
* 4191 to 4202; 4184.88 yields 3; -6.1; 0.3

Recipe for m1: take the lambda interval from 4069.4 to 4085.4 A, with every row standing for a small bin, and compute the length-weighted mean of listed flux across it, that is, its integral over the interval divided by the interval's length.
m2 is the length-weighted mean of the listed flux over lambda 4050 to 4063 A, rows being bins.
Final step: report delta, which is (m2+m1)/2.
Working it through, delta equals 30.7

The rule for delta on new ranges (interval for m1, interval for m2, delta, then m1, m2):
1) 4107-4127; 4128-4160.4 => 32.0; 33.7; 30.2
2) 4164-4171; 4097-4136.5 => 34.5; 32.6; 36.4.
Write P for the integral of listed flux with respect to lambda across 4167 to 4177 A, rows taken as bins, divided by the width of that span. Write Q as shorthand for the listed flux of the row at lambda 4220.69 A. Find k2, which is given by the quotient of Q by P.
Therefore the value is 1.21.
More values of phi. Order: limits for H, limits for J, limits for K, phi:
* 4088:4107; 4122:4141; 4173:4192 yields 19.3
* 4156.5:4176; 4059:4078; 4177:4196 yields 18.2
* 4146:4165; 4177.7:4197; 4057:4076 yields 17.9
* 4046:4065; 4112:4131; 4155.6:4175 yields 18.2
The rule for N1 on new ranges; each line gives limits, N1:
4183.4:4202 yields -3.49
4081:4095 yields -3.56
